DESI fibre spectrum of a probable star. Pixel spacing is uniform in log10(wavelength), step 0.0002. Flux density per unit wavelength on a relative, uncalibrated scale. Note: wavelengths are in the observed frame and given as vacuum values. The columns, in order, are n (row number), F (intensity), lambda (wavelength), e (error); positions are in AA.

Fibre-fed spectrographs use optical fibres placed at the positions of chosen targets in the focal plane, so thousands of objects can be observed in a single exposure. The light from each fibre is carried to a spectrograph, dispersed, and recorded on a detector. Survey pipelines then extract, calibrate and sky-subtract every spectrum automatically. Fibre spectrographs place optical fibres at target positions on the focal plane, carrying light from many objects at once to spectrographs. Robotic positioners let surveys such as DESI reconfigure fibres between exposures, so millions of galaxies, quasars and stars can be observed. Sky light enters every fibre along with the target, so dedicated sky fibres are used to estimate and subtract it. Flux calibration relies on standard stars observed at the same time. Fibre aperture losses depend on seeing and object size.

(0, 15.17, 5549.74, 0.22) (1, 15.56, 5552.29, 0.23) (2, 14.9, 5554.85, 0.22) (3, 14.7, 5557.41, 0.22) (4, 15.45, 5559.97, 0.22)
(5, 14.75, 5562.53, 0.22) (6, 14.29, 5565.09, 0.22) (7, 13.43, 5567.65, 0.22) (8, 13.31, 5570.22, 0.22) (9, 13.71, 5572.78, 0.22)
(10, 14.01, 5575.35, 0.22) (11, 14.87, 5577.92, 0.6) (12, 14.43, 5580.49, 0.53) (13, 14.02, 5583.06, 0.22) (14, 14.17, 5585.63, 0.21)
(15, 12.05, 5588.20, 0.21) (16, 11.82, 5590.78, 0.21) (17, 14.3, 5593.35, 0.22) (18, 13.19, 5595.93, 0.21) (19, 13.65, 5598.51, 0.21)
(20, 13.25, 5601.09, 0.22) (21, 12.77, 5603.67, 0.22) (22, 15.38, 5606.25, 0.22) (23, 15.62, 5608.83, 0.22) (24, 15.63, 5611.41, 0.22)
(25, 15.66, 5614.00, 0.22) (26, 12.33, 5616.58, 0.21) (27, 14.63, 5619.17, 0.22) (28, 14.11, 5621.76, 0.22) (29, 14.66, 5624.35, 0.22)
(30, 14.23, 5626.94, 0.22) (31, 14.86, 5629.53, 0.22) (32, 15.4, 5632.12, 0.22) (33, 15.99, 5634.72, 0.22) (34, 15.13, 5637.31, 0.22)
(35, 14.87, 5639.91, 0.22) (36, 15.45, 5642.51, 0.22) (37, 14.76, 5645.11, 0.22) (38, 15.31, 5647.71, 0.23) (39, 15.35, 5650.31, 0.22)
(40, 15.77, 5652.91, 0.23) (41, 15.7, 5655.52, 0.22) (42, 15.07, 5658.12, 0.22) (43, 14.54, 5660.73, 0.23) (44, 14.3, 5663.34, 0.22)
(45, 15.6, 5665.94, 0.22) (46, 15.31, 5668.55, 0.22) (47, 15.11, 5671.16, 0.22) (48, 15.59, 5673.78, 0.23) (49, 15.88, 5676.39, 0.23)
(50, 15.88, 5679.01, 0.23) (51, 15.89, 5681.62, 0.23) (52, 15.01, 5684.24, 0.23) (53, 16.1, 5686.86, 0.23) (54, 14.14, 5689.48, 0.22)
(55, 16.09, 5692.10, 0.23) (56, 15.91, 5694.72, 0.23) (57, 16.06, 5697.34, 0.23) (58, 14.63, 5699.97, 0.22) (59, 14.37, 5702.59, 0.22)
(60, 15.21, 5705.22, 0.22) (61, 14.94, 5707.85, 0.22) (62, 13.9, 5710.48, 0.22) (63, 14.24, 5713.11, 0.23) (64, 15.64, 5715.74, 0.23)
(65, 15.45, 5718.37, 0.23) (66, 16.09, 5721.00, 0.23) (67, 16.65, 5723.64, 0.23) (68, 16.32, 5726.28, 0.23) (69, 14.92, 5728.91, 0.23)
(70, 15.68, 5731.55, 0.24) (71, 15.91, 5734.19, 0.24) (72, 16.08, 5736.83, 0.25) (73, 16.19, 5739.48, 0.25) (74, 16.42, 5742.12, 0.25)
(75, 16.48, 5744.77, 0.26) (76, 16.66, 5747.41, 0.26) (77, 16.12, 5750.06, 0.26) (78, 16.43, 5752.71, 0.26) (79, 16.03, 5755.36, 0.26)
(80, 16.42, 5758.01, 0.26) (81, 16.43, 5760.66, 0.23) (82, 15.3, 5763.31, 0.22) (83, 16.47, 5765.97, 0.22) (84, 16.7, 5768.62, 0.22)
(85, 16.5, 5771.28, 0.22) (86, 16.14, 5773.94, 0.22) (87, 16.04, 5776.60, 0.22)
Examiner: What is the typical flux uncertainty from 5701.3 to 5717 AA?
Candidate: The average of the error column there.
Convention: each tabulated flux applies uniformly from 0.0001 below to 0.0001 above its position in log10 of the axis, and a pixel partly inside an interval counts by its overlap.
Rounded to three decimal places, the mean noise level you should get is 0.223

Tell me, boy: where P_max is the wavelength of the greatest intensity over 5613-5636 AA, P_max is 5634.72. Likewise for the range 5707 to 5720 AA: 5715.74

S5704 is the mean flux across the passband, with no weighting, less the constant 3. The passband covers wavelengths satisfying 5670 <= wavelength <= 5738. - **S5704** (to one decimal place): 12.4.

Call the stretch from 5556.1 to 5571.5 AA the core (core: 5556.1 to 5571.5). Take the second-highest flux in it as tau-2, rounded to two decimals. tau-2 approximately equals 14.75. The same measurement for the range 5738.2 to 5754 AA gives 16.48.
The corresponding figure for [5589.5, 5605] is 13.65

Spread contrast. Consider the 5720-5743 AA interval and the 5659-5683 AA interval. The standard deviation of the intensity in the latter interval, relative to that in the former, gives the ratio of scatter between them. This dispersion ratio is 1.2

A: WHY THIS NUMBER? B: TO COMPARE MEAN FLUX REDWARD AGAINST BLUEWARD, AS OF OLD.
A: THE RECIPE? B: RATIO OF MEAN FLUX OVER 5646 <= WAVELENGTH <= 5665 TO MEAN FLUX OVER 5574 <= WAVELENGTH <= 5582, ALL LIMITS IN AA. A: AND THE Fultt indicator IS 1.05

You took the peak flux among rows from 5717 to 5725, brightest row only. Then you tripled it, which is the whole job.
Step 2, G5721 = 50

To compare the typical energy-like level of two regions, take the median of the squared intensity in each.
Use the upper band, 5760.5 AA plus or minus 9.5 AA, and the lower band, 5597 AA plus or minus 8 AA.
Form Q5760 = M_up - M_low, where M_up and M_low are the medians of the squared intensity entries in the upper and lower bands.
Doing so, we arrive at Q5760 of 95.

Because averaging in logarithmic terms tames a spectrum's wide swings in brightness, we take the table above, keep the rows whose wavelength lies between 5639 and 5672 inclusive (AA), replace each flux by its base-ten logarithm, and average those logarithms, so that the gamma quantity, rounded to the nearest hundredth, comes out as 1.18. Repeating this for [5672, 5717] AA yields 1.18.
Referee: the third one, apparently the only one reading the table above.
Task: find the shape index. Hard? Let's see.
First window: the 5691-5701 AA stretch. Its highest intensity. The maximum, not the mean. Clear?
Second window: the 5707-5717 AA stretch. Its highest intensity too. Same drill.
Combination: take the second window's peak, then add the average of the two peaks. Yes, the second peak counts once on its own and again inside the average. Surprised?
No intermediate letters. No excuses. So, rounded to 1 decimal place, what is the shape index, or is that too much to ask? 31.5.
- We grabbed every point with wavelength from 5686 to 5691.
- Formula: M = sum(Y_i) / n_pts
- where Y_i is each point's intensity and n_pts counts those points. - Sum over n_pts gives 15.1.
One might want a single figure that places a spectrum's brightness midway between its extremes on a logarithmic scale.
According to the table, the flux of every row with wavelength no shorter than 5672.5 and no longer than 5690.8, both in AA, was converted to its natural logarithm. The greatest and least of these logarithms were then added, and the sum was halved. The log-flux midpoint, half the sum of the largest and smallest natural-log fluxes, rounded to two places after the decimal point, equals 2.71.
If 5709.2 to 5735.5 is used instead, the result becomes 2.72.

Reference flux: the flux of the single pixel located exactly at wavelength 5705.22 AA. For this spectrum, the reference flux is 15.21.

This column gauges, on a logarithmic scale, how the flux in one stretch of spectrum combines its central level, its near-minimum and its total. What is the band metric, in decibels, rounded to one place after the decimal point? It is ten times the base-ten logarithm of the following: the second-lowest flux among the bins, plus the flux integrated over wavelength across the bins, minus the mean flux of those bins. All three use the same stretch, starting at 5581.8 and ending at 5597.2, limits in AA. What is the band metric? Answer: 23.1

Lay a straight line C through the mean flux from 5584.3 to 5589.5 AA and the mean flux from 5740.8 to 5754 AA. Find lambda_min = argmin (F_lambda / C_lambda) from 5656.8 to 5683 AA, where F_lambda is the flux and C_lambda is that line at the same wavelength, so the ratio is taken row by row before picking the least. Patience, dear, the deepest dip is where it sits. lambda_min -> 5663.34 AA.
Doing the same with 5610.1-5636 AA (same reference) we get 5616.58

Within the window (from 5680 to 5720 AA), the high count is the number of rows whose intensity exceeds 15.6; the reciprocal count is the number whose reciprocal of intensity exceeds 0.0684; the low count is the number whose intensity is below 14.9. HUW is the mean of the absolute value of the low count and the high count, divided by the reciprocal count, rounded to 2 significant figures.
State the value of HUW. 1.4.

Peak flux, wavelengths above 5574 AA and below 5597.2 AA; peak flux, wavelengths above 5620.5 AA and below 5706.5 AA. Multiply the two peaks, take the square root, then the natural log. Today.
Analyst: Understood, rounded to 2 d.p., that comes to 2.74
